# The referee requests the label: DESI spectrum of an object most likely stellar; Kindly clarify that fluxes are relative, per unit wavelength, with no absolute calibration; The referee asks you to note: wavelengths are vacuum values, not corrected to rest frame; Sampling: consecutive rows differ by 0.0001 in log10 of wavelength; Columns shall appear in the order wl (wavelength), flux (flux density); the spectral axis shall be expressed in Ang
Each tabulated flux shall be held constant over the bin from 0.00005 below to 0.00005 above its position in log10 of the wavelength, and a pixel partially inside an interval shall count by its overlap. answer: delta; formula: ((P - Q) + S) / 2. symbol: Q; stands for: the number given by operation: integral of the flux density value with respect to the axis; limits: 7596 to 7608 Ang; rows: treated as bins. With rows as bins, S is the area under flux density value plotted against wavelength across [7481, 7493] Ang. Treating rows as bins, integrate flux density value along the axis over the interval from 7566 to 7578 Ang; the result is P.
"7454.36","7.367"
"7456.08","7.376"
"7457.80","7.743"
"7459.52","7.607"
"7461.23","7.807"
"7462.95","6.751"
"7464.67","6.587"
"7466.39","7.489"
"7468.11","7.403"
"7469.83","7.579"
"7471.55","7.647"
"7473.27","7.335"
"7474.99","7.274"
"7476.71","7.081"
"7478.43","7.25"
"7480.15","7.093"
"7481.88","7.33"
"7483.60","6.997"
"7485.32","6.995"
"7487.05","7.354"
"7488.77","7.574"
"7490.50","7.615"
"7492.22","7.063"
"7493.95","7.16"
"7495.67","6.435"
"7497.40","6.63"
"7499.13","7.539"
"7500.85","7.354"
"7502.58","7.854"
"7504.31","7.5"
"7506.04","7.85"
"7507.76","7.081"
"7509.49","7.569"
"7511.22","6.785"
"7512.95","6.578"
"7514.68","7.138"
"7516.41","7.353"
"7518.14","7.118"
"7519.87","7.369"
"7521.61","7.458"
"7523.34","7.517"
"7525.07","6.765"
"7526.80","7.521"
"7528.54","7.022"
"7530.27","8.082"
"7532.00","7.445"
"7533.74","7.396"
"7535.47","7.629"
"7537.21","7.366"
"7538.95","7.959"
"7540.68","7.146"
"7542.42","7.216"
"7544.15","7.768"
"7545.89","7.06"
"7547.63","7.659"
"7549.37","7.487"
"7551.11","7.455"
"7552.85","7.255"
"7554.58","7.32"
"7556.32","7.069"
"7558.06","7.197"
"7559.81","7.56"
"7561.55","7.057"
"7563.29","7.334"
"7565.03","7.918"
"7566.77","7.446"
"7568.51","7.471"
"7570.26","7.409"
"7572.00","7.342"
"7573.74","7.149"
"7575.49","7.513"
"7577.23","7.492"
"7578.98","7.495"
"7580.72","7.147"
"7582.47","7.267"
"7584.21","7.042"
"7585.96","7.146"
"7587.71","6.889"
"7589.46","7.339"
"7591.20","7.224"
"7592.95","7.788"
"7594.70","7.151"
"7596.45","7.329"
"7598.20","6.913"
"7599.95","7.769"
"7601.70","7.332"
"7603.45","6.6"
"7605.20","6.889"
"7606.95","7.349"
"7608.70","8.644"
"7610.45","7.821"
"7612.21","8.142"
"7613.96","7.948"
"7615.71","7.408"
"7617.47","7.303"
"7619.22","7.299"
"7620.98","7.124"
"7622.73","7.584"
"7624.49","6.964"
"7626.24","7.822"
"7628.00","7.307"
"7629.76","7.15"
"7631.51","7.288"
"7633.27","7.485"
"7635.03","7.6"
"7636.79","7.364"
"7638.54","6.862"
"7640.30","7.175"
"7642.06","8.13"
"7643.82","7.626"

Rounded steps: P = 88.8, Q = 86.2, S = 87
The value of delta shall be 44.9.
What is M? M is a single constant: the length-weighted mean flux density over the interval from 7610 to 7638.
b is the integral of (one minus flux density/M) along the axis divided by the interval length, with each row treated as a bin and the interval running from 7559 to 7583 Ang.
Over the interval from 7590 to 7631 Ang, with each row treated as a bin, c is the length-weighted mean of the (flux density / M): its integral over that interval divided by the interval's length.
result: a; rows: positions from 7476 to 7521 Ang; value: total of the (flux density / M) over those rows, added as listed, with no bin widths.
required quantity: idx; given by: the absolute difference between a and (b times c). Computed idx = 25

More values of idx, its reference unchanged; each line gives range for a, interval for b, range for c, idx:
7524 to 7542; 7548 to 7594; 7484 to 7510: 10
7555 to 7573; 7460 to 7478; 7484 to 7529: 10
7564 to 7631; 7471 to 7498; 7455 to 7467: 38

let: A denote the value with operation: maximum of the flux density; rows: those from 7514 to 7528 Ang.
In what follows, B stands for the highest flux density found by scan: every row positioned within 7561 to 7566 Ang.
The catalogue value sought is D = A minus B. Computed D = -0.40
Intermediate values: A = 7.521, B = 7.918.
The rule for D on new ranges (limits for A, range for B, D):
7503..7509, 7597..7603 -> 0.08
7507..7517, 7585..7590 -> 0.23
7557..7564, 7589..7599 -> -0.23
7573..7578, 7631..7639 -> -0.09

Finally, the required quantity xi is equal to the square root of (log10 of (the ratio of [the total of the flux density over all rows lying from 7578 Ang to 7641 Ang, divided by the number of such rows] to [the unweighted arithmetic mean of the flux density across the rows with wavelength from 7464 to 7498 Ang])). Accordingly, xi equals 0.10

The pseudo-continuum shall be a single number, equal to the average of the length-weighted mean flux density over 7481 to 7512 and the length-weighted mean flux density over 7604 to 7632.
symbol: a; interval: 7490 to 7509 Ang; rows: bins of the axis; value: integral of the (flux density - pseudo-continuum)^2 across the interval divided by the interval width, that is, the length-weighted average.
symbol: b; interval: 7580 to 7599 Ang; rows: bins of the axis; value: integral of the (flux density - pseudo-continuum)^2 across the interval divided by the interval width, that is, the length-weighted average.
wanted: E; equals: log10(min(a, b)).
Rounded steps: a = 0.20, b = 0.08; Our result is -1.1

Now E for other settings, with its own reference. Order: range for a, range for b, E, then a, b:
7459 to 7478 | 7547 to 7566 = -1.2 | 0.13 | 0.06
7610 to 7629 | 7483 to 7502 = -0.8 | 0.14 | 0.18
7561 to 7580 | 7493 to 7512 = -1.3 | 0.05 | 0.22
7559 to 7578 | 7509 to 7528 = -1.3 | 0.05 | 0.15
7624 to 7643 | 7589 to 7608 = -0.9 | 0.12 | 0.15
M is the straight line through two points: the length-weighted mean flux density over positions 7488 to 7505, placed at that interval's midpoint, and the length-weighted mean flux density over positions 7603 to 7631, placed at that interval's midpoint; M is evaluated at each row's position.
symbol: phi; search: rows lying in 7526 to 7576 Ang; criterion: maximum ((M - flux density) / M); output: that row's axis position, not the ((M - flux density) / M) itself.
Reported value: 7561.55 Ang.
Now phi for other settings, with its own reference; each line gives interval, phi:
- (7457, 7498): 7495.67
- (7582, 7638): 7603.45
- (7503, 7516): 7512.95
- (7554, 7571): 7561.55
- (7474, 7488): 7485.32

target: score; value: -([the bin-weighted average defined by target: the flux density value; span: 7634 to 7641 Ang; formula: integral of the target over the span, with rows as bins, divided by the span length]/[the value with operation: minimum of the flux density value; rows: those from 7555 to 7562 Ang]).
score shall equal -1.03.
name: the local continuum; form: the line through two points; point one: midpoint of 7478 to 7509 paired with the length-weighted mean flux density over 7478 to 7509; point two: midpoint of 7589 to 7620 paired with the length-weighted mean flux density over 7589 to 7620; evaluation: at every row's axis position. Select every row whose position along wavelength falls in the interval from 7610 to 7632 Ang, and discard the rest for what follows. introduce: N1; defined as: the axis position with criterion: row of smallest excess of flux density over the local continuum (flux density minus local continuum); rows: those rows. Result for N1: 7624.49 Ang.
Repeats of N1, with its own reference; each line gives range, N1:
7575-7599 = 7587.71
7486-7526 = 7495.67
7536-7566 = 7561.55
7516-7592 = 7525.07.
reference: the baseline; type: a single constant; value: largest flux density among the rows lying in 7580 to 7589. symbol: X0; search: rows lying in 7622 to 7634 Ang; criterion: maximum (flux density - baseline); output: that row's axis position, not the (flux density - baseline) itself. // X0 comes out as 7626.24 Ang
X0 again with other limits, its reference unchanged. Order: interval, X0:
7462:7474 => 7471.55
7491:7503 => 7502.58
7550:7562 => 7559.81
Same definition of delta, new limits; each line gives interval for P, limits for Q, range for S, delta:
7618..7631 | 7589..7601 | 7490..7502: 46.1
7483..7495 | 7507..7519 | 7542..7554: 45.5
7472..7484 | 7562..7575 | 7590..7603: 42.7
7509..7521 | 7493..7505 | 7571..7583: 43.6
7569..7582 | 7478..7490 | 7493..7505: 47.7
